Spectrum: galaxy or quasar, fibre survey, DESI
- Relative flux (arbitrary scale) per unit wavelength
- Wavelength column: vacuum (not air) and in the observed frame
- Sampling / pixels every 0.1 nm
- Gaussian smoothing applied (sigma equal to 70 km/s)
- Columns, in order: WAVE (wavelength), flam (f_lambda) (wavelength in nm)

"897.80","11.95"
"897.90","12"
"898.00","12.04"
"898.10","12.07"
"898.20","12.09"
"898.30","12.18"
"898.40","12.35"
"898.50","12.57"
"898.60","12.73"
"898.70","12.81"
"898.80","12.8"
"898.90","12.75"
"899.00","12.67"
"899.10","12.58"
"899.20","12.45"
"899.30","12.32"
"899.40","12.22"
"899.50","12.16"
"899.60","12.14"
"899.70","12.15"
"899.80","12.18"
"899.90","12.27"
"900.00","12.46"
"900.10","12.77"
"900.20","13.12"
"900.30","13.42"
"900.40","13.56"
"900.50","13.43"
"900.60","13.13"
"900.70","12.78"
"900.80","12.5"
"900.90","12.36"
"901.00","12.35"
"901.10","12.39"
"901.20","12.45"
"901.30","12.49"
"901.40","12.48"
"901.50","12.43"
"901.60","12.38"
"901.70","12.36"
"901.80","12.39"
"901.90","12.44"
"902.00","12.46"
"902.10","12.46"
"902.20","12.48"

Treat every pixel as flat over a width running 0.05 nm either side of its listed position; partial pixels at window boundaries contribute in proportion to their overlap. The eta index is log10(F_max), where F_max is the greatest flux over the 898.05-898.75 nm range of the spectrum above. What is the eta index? 1.11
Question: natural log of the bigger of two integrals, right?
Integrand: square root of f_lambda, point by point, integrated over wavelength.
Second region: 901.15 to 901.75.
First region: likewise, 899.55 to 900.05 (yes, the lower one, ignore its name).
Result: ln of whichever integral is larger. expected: 0.749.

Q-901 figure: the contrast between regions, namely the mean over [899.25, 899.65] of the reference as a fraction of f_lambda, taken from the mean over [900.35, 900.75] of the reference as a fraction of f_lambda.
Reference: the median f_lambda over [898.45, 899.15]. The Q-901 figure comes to -0.080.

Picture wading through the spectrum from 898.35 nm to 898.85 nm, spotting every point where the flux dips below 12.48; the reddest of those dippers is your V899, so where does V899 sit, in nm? 898.40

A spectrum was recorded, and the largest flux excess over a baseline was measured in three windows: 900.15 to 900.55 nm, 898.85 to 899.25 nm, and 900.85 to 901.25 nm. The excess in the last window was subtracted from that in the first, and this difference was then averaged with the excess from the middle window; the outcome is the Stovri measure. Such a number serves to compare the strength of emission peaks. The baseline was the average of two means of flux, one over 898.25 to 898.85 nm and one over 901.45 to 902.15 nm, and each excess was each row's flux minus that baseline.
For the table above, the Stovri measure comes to 0.7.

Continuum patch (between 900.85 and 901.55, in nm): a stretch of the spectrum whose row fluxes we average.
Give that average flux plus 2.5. 14.9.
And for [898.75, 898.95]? 15.3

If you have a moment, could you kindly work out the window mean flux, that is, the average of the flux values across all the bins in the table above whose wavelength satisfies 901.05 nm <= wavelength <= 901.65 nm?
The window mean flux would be 12.44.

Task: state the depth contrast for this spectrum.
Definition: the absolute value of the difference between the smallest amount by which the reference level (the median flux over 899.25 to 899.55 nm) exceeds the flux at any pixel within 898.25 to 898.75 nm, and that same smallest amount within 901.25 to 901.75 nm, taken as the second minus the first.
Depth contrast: 0.3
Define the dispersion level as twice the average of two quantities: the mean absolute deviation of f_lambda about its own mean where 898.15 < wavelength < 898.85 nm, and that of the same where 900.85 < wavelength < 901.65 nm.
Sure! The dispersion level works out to 0.3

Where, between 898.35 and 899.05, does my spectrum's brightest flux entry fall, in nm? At 898.70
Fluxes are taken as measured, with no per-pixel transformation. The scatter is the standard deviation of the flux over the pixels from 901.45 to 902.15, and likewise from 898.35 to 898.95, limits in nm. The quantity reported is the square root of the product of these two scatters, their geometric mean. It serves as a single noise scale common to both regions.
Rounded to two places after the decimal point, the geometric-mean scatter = 0.08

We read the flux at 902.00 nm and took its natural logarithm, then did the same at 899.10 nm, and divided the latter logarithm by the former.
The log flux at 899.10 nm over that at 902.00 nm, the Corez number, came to 1.00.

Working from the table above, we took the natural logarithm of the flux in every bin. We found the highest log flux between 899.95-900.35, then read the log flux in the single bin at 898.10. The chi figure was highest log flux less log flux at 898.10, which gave 0.106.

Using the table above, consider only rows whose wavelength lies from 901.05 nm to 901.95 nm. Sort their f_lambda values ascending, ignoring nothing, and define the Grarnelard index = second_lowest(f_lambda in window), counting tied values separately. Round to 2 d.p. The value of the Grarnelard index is 12.38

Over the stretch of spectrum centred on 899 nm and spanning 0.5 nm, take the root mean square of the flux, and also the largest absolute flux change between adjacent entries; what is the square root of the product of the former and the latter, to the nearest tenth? 1.3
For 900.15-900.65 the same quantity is 2.0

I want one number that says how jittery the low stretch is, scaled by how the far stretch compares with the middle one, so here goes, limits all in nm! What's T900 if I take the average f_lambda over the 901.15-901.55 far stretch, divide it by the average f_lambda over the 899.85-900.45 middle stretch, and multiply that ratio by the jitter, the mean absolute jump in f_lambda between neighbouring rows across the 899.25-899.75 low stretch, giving 0.046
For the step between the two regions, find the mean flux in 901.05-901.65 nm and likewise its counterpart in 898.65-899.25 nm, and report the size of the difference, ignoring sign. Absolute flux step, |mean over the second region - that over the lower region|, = 0.24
